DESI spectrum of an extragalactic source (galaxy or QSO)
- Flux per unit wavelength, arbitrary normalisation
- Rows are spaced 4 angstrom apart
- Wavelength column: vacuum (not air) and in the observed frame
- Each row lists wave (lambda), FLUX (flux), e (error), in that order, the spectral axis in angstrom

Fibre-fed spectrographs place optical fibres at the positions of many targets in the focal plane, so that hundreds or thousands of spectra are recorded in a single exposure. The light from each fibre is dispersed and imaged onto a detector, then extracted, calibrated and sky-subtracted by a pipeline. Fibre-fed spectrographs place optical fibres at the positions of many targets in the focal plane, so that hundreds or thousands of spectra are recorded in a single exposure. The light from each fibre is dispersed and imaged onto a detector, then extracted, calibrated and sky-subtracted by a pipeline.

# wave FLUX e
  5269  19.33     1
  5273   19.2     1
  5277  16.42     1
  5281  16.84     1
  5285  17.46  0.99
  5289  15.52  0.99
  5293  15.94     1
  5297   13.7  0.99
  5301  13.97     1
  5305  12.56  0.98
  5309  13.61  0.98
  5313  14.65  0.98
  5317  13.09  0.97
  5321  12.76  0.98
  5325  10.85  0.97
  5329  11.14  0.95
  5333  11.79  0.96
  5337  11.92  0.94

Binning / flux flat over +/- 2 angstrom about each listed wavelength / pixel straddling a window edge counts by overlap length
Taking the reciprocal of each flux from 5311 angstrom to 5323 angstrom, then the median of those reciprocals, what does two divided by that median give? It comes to 26.2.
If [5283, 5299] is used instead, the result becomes 31.5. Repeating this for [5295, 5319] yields 27.3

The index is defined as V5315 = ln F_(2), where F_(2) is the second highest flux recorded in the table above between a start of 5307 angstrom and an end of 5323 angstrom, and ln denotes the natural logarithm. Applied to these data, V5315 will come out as 2.61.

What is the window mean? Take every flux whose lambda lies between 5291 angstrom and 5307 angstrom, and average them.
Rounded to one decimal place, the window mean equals 14.0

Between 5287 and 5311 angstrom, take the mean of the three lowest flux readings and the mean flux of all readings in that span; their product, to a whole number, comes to 189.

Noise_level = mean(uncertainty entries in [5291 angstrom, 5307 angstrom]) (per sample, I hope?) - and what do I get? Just 0.99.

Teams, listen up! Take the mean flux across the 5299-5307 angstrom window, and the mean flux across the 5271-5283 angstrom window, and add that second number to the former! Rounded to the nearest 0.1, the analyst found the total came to 30.8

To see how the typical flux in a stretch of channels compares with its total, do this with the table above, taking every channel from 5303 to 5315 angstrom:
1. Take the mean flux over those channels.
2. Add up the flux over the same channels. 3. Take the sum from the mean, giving -27.2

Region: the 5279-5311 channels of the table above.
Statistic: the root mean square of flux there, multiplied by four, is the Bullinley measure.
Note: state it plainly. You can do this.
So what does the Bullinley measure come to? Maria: 60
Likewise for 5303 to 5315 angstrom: 55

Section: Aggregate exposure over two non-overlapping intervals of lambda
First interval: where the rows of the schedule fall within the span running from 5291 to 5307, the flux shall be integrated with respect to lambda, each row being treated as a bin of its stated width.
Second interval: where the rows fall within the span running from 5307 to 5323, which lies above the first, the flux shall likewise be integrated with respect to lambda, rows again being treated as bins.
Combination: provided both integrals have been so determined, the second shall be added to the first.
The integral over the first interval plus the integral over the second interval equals 441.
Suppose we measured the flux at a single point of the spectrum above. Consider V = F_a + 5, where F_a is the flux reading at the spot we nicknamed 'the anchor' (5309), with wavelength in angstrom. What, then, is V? 18.6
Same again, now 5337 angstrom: 16.9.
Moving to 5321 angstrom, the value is 17.8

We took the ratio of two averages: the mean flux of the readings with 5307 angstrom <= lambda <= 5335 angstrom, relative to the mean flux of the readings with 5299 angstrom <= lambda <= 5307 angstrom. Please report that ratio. 0.947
